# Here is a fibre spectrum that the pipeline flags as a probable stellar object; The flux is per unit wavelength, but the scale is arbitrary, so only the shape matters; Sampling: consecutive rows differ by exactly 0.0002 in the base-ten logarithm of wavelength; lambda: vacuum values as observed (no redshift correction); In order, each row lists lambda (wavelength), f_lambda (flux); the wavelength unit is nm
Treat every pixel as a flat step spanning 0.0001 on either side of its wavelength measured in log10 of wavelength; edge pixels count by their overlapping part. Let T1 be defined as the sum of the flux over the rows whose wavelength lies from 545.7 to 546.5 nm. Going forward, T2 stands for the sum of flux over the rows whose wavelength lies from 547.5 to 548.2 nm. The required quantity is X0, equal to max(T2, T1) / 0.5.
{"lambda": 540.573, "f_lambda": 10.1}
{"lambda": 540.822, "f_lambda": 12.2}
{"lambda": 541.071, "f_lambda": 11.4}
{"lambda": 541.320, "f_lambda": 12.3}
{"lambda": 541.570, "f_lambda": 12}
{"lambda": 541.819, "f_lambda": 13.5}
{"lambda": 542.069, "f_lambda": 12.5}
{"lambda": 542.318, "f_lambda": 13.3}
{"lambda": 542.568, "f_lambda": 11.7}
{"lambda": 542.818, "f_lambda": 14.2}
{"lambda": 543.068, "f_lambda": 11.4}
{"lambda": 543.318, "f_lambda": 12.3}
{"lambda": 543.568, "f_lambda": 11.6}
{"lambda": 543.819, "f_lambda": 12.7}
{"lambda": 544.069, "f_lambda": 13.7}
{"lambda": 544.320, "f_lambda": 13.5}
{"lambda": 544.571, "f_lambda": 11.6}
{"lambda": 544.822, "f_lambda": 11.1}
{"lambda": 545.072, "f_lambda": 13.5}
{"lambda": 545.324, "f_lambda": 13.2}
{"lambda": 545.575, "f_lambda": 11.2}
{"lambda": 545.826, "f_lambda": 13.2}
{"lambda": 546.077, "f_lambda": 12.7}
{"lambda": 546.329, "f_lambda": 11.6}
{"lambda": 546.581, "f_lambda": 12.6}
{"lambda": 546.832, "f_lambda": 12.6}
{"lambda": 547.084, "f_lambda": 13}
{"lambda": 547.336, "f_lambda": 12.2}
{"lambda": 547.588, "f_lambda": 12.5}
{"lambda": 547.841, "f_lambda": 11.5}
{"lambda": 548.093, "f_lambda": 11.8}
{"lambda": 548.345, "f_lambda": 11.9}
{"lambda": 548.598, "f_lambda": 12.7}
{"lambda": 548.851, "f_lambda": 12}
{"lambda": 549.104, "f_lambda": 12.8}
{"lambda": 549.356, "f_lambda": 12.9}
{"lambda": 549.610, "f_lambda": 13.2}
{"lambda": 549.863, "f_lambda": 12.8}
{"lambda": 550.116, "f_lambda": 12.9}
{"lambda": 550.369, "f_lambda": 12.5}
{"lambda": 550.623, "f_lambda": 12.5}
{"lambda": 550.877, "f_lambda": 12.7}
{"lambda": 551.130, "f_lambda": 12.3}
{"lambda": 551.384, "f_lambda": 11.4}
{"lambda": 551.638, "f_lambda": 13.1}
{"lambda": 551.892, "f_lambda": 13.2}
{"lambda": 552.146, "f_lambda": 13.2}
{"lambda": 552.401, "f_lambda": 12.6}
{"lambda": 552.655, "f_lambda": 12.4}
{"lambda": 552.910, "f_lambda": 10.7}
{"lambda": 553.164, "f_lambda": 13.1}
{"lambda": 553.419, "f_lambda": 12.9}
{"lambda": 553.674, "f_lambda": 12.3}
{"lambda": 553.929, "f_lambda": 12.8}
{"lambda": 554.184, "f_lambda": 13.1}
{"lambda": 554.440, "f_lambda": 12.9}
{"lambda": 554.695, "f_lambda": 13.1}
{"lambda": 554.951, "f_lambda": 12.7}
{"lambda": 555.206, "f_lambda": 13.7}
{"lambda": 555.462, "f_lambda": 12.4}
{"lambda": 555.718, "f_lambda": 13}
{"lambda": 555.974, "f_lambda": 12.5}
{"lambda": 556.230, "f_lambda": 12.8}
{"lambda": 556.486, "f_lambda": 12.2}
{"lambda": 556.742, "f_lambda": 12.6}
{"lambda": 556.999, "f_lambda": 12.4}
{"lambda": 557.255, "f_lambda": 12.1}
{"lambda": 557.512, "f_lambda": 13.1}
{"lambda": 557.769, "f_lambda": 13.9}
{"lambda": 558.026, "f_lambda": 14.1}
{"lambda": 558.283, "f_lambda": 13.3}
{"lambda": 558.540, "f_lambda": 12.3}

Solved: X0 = 75.0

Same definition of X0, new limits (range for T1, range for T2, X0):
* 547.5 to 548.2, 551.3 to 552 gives 75.4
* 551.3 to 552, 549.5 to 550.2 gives 77.8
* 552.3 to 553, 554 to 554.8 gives 78.2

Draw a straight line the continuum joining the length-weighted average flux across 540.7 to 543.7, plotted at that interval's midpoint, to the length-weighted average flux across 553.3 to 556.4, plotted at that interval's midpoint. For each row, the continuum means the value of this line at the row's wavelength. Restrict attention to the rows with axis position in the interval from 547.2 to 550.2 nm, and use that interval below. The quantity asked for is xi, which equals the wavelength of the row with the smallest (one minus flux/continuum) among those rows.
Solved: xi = 549.610 nm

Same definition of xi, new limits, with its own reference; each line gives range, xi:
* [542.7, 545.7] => 542.818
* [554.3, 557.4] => 555.206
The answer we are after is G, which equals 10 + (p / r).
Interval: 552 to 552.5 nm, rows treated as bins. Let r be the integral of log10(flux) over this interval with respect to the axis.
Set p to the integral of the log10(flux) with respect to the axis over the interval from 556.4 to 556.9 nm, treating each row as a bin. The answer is 11.0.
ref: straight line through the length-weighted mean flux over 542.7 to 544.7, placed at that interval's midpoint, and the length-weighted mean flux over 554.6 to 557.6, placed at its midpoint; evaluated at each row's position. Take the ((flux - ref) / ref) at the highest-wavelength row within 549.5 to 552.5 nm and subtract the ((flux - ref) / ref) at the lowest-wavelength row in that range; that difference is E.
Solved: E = -0.049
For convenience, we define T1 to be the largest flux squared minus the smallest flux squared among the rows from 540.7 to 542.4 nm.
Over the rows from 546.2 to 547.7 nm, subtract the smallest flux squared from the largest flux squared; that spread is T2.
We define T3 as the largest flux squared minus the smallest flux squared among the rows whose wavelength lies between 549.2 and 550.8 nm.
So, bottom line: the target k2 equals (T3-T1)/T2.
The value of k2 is -1.0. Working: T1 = 52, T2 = 34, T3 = 18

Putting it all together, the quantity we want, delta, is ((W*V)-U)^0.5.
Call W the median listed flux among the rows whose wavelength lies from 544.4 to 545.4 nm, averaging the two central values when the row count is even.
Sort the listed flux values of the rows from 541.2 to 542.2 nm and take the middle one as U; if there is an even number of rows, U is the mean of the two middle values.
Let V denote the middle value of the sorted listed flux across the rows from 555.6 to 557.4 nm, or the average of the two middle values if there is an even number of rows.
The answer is 11.9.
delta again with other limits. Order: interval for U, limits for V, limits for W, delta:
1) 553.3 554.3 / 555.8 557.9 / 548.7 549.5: 12.2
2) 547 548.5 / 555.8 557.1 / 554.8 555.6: 12.1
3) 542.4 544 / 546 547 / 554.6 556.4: 12.2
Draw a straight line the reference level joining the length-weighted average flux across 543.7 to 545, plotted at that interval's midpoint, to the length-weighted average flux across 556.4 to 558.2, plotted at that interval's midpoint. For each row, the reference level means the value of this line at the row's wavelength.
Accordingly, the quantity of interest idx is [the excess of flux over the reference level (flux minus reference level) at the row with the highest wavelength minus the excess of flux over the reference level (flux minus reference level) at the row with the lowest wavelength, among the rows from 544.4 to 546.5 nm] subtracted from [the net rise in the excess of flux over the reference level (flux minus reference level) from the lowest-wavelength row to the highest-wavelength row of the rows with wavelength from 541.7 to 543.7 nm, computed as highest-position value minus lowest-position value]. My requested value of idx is -1.9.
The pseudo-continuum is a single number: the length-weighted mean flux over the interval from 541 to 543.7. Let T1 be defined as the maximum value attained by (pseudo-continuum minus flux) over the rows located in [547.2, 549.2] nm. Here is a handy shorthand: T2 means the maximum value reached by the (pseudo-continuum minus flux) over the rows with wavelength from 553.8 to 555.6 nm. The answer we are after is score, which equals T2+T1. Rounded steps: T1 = 0.90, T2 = 0.0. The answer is 0.9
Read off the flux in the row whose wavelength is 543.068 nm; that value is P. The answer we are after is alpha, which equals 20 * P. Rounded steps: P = 11.4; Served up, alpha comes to 228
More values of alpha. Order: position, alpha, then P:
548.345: 238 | 11.9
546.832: 252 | 12.6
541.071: 228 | 11.4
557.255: 242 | 12.1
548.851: 240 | 12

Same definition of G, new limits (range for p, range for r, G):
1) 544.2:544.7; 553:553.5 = 11.0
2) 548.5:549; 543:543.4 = 11.3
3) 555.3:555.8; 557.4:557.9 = 11.0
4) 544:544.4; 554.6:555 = 11.0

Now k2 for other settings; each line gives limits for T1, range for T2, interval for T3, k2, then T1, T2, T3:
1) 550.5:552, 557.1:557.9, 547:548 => -0.2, 44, 47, 37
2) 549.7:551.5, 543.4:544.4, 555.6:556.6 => -0.3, 36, 53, 20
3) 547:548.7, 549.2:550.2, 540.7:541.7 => -1.5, 37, 10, 21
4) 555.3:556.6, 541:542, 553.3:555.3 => 0.3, 20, 52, 36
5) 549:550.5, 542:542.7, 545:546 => 1.0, 18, 40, 57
